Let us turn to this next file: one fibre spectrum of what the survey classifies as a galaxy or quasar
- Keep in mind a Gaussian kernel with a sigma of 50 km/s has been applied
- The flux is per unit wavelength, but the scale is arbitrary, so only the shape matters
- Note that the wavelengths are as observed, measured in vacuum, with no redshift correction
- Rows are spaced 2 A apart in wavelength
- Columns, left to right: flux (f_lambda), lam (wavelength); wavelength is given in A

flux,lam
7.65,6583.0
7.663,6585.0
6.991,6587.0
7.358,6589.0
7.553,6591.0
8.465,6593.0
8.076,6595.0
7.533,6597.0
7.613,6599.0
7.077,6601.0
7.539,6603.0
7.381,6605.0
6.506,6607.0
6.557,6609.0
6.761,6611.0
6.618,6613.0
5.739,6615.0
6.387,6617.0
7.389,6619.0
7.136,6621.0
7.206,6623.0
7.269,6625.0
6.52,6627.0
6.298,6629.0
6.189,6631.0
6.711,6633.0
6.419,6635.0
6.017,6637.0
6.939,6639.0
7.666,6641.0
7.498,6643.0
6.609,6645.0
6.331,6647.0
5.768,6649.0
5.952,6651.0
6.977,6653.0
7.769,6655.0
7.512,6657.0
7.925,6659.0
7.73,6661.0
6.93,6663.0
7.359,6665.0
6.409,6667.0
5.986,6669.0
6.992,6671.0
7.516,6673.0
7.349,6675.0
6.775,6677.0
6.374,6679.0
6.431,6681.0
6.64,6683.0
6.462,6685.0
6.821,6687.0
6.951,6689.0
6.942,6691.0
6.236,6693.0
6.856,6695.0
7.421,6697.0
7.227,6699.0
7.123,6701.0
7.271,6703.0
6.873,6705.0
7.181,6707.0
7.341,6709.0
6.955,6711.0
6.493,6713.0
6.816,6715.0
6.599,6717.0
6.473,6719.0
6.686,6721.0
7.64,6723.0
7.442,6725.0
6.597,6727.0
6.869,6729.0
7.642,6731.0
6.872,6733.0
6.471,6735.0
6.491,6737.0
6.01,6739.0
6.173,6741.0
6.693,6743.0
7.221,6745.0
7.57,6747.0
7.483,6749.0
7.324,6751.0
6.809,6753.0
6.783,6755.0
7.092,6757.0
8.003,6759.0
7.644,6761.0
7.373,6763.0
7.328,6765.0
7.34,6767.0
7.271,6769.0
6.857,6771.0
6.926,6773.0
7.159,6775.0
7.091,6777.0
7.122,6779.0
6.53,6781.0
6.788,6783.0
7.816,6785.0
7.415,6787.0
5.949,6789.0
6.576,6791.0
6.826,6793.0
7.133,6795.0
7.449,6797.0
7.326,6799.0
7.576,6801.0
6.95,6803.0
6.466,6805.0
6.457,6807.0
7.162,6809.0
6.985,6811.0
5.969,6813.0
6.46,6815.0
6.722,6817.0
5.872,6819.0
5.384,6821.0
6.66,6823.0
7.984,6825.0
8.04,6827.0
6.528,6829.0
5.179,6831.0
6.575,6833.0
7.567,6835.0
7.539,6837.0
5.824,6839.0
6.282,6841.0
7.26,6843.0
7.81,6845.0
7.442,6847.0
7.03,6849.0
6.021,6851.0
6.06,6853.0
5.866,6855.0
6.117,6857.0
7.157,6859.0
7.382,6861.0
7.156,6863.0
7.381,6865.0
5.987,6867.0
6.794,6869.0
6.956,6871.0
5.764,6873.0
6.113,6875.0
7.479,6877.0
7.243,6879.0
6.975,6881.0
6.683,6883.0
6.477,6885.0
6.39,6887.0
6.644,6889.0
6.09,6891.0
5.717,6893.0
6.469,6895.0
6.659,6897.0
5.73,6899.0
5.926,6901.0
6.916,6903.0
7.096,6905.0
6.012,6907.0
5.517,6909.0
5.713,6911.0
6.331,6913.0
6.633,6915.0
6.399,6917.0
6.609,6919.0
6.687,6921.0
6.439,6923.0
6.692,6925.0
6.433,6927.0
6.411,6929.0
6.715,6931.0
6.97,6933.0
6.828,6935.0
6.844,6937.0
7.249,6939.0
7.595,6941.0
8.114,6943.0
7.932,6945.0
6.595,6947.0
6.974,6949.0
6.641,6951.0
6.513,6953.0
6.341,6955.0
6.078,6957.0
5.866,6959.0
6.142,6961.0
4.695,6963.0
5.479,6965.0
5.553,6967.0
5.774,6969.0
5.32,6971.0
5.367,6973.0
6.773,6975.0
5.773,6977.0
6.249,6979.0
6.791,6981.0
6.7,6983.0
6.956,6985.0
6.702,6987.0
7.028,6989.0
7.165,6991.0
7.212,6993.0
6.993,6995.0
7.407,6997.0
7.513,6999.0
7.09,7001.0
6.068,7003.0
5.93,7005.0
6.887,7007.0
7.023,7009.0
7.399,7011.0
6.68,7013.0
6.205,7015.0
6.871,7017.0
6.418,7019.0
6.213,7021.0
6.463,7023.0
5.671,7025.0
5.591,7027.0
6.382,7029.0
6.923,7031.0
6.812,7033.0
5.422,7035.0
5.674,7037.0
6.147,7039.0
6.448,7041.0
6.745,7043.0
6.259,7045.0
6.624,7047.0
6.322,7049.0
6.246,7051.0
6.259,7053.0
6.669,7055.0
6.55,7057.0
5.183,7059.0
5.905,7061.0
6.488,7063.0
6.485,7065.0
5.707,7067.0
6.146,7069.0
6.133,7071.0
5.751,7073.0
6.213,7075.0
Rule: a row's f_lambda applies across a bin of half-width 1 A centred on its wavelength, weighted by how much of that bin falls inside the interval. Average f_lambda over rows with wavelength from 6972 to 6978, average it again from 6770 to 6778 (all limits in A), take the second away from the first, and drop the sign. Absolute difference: 1.04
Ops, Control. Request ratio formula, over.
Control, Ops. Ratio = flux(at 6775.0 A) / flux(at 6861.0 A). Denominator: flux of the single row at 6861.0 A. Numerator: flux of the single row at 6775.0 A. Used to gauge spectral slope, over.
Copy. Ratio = 0.97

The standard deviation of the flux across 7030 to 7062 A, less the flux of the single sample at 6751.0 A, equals -6.8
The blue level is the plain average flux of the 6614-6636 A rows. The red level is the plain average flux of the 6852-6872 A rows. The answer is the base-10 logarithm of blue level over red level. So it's 0.00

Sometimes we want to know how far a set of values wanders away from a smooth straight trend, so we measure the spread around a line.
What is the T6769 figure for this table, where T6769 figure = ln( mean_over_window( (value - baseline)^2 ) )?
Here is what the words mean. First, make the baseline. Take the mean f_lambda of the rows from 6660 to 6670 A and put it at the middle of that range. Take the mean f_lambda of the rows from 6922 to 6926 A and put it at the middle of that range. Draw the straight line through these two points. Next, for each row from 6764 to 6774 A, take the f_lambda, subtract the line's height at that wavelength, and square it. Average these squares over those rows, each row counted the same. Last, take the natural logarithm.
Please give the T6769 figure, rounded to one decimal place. -1.6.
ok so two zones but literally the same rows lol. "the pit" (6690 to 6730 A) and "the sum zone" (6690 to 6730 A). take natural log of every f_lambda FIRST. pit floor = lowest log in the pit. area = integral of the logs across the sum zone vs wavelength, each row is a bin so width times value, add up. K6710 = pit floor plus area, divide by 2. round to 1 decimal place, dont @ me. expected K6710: 39.7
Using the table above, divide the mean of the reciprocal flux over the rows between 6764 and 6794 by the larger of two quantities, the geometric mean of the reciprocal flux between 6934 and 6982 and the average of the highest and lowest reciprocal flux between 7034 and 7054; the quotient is 0.862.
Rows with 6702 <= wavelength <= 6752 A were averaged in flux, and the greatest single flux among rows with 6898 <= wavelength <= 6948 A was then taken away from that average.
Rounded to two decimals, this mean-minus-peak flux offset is -1.19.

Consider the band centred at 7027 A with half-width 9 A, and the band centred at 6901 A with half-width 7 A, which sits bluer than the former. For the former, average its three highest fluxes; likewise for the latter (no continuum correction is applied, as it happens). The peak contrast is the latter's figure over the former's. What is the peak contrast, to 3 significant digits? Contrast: 1.02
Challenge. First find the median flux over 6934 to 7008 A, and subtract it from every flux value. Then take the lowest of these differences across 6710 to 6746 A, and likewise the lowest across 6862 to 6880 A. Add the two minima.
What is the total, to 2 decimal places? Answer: -1.63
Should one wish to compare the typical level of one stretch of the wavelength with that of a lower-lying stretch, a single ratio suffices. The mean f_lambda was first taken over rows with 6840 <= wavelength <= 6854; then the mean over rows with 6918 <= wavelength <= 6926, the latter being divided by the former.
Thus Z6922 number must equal 0.97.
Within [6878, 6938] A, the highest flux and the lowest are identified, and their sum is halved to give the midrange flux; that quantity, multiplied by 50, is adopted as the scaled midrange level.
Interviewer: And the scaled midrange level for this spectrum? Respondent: 319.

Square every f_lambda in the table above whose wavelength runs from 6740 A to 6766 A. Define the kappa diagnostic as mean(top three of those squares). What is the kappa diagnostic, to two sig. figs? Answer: 60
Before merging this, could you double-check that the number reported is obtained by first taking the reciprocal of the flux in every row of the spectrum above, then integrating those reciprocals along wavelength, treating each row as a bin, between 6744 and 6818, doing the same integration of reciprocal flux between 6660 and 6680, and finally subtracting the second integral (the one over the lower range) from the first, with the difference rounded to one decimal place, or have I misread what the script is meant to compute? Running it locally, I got 7.6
